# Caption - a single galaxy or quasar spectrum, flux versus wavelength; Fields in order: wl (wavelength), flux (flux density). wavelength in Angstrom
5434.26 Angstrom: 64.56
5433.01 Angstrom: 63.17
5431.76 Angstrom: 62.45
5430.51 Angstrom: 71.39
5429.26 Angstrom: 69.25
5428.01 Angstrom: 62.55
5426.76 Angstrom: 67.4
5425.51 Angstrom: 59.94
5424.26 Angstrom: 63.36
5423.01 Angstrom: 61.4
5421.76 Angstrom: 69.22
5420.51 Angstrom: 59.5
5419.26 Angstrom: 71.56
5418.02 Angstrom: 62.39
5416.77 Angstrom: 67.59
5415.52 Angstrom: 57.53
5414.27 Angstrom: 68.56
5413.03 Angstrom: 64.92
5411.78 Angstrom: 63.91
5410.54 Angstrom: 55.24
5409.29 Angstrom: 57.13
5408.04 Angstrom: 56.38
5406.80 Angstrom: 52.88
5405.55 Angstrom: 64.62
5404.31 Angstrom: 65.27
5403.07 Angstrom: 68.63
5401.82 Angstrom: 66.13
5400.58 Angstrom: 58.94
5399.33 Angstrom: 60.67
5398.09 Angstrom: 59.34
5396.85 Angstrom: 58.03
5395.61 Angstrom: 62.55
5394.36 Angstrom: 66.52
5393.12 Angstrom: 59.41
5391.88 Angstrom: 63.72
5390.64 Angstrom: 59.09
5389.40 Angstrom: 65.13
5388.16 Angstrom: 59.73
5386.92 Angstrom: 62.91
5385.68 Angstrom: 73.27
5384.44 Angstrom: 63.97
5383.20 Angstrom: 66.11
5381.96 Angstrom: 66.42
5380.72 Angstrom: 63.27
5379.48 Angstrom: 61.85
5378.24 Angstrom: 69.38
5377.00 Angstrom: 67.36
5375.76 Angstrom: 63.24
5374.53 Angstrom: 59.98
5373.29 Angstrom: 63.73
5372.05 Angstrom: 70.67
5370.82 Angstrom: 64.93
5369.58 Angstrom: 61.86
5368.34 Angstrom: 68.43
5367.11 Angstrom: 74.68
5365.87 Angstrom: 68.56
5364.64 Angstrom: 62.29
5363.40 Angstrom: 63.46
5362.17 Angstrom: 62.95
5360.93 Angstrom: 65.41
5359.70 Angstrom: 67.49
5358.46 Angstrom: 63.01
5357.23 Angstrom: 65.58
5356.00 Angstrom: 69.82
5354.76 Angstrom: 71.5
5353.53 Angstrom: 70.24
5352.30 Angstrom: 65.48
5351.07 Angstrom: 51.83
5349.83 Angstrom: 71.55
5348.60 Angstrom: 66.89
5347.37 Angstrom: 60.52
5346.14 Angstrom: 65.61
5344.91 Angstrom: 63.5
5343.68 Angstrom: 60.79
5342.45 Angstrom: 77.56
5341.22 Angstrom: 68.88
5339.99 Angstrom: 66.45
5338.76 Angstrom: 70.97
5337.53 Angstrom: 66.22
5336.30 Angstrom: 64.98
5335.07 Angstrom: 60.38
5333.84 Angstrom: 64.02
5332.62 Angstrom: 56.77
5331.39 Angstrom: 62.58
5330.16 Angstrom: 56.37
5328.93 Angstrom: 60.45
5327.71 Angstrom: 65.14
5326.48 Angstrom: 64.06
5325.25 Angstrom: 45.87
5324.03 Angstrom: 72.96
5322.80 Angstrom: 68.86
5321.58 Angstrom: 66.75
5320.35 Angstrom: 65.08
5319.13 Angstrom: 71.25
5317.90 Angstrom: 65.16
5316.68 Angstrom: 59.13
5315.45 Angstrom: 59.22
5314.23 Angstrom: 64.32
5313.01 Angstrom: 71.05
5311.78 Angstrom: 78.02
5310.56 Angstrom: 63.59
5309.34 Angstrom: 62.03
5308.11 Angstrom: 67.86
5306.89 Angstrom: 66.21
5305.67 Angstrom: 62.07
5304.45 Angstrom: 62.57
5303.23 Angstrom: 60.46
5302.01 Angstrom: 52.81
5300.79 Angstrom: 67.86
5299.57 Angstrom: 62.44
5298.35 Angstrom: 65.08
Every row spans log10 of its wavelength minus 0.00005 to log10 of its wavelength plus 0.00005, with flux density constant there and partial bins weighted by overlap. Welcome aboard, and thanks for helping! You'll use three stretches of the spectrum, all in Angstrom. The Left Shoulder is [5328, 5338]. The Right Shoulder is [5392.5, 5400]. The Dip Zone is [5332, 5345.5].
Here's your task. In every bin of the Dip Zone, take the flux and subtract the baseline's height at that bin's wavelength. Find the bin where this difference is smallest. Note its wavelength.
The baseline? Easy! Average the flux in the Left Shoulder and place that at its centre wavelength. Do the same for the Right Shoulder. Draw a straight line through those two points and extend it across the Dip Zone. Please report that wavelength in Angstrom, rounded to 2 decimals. 5332.62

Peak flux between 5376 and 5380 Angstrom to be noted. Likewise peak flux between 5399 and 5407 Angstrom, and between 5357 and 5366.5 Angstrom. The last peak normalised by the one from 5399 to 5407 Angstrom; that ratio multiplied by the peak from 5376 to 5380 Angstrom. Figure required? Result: 69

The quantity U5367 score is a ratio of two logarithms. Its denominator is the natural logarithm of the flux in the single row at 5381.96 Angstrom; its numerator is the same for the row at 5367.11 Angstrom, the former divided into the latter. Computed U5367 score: 1.03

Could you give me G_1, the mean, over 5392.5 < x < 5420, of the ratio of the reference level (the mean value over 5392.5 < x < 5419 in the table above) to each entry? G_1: 1.00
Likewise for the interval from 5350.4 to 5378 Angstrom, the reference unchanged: 0.95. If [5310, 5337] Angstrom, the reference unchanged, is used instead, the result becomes 0.98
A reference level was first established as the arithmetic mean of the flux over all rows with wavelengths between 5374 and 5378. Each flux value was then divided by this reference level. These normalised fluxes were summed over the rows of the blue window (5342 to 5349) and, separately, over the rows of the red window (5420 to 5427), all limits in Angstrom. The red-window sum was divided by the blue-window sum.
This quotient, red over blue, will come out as 0.964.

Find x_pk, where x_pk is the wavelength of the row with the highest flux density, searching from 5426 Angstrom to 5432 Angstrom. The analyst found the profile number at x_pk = 5430.51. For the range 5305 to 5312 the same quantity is 5311.78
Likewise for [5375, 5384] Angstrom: 5378.24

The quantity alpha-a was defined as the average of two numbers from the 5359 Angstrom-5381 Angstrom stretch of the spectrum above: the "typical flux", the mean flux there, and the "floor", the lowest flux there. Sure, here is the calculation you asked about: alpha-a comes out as 62.8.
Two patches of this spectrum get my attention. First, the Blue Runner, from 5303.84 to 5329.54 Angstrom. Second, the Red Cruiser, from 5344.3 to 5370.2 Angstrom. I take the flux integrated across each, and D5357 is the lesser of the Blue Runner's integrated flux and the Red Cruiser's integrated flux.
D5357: 1667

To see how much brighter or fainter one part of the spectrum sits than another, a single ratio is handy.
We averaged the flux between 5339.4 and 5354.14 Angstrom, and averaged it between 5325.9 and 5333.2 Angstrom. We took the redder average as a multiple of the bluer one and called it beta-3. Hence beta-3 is 1.08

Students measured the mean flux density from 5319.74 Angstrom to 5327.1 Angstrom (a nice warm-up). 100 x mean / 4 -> 1598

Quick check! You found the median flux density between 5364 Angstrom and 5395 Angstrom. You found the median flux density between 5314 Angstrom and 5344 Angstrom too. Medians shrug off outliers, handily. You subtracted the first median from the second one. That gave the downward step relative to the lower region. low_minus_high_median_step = 1.0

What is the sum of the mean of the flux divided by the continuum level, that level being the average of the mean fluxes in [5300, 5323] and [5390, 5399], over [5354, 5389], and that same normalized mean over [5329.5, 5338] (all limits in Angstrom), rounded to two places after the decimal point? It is 2.02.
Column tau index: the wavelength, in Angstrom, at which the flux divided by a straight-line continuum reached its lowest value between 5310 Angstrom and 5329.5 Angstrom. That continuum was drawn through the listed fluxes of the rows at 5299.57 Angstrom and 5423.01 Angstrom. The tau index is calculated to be 5325.25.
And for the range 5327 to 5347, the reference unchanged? 5330.16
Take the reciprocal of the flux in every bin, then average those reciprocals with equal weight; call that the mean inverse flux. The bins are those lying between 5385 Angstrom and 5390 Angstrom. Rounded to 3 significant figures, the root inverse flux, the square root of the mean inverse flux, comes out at 0.124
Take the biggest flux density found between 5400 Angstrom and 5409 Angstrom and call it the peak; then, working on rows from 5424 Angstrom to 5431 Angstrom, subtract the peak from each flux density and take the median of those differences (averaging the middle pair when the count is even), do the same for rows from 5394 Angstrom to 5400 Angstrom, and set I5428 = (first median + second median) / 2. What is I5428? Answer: -5.6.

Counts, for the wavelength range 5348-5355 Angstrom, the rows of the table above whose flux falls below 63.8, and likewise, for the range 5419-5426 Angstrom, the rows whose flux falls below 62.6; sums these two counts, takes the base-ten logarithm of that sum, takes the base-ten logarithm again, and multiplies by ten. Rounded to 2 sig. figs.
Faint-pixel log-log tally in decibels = -2.2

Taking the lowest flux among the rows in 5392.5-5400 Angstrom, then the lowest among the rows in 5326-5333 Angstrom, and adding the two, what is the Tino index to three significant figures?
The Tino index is 114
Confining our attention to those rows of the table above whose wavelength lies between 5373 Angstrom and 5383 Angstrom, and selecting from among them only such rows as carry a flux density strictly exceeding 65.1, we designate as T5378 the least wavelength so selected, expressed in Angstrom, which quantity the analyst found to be 5377.00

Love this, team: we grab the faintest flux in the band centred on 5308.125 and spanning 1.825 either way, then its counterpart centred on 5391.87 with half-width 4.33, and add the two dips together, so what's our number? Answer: 121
